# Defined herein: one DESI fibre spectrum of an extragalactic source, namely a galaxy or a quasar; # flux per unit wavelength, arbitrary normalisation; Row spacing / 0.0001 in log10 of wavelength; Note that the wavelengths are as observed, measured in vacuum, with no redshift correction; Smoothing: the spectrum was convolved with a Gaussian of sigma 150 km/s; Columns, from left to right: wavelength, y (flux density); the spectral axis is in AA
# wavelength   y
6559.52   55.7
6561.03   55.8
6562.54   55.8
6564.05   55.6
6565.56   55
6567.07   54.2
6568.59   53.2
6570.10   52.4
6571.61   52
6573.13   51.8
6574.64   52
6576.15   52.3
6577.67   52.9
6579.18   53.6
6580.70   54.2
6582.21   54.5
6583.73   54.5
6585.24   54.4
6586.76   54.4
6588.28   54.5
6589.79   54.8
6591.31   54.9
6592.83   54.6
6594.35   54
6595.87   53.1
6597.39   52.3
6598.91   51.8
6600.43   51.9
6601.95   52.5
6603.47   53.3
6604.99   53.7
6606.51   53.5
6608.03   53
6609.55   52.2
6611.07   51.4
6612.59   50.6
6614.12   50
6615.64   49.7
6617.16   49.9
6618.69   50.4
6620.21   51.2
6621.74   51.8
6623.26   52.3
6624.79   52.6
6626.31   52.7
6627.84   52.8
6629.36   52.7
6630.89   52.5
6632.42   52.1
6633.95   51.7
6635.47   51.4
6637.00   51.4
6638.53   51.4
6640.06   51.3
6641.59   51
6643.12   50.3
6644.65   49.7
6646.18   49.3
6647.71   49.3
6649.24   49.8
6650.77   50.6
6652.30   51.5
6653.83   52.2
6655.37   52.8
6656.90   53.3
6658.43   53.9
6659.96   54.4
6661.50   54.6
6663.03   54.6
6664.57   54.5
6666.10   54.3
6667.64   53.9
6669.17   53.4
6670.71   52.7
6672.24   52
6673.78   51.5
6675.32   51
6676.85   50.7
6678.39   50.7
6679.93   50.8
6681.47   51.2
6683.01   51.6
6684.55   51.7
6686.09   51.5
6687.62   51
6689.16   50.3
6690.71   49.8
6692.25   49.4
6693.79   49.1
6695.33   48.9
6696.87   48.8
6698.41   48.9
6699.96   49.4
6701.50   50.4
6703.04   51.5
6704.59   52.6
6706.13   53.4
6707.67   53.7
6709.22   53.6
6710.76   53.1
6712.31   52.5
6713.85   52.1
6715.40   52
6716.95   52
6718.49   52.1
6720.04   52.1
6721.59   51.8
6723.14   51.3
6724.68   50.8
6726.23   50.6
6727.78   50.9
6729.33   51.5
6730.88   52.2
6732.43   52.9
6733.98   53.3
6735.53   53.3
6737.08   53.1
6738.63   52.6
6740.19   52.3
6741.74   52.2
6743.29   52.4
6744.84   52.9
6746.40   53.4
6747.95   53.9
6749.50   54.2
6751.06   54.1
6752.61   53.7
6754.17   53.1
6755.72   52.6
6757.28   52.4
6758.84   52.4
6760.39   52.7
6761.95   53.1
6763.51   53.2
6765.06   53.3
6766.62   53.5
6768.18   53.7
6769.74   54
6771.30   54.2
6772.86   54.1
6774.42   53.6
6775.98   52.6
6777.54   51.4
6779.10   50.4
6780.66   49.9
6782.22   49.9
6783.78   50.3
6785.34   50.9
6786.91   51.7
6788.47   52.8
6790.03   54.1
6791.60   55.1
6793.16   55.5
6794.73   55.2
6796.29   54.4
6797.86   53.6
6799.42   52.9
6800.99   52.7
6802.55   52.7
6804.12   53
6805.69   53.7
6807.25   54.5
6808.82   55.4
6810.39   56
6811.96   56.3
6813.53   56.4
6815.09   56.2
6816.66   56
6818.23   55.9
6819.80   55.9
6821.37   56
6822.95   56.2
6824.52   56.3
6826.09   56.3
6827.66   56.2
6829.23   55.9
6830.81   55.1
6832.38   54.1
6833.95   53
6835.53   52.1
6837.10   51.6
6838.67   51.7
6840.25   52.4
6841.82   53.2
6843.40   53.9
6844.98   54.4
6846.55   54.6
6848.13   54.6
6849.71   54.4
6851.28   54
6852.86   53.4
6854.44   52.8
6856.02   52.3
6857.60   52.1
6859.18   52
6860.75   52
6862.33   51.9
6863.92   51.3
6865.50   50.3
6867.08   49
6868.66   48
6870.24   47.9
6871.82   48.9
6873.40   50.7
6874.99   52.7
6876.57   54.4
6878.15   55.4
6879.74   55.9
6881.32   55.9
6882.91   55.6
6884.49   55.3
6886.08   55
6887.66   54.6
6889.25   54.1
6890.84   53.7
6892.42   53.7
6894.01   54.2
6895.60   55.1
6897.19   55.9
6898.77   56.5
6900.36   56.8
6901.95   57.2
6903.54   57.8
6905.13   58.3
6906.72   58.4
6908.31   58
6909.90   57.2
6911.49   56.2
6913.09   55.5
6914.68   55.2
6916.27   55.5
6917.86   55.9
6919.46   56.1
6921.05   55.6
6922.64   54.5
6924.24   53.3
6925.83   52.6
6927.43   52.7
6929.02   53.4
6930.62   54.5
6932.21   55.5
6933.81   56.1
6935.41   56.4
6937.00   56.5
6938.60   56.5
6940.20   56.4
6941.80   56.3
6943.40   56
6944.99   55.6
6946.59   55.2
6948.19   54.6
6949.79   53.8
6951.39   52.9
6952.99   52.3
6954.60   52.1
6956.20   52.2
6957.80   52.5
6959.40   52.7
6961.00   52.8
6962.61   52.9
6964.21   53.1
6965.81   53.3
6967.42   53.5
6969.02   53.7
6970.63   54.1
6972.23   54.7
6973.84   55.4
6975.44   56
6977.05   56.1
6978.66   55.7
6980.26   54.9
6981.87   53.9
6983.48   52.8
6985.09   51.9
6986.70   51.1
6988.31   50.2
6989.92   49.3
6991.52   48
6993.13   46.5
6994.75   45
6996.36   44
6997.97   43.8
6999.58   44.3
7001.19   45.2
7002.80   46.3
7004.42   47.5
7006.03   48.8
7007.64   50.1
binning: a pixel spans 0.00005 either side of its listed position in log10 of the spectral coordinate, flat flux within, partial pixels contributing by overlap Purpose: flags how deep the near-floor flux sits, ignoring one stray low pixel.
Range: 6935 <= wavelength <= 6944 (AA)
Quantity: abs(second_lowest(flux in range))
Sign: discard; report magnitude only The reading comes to 56.3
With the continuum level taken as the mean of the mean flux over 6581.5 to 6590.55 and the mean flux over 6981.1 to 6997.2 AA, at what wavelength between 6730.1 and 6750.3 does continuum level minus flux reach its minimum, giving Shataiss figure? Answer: 6749.50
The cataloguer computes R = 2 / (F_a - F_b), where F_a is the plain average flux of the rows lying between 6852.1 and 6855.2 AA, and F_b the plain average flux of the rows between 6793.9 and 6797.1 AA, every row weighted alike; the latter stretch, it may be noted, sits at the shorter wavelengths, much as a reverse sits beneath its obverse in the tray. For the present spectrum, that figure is -1.2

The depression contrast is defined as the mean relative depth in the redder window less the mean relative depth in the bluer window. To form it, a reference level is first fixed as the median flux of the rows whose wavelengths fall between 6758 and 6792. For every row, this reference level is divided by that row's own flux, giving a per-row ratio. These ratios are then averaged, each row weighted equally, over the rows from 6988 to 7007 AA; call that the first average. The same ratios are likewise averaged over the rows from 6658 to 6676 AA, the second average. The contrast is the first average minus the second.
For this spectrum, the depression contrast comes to 0.15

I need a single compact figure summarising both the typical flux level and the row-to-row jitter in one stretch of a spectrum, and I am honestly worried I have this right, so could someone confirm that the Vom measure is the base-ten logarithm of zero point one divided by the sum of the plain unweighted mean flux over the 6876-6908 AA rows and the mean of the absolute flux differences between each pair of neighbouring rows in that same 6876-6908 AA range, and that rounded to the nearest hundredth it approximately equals -2.75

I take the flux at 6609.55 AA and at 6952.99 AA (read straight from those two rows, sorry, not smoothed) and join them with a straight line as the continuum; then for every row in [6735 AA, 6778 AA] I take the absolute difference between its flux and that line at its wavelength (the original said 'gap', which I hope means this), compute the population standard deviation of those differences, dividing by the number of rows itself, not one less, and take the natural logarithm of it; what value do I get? -0.5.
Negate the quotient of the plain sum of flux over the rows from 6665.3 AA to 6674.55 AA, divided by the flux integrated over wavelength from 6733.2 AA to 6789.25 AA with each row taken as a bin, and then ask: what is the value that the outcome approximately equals -0.11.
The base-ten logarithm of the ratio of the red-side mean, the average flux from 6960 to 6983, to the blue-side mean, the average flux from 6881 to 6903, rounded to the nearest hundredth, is -0.01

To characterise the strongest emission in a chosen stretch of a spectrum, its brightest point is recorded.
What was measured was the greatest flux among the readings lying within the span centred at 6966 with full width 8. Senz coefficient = 53.7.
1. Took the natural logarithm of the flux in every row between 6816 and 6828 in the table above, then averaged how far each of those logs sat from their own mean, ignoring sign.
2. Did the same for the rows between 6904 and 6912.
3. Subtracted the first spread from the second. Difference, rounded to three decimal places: 0.010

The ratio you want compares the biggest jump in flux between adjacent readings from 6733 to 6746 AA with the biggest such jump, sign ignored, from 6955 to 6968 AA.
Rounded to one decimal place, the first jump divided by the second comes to 1.7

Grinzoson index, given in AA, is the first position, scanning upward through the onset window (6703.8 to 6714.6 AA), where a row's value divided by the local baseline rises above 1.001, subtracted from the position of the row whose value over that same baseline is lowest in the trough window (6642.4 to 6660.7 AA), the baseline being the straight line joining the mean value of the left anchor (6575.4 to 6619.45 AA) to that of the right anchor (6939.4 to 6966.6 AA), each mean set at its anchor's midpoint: -58.4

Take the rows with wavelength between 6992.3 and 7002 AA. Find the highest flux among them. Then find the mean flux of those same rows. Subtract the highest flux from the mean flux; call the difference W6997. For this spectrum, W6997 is -1.70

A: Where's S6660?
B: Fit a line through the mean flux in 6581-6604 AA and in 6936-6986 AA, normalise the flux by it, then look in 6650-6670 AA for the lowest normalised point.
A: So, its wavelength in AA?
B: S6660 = 6650.77 AA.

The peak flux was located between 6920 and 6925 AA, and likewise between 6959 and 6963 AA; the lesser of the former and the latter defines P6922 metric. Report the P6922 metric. 52.9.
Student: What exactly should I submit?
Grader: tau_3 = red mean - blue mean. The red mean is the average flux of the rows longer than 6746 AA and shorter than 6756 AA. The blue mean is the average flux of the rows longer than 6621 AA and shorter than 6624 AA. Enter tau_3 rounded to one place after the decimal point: 1.5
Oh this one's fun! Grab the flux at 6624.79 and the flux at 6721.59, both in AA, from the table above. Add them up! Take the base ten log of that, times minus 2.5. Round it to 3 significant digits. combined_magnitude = -5.05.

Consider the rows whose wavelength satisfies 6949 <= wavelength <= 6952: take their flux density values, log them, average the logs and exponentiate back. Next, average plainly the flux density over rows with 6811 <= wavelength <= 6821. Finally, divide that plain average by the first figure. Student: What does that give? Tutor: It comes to 1.05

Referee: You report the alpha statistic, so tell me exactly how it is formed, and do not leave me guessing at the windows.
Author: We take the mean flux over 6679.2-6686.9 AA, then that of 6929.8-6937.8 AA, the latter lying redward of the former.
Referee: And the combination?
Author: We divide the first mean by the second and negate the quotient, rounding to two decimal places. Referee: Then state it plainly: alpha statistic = -0.92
